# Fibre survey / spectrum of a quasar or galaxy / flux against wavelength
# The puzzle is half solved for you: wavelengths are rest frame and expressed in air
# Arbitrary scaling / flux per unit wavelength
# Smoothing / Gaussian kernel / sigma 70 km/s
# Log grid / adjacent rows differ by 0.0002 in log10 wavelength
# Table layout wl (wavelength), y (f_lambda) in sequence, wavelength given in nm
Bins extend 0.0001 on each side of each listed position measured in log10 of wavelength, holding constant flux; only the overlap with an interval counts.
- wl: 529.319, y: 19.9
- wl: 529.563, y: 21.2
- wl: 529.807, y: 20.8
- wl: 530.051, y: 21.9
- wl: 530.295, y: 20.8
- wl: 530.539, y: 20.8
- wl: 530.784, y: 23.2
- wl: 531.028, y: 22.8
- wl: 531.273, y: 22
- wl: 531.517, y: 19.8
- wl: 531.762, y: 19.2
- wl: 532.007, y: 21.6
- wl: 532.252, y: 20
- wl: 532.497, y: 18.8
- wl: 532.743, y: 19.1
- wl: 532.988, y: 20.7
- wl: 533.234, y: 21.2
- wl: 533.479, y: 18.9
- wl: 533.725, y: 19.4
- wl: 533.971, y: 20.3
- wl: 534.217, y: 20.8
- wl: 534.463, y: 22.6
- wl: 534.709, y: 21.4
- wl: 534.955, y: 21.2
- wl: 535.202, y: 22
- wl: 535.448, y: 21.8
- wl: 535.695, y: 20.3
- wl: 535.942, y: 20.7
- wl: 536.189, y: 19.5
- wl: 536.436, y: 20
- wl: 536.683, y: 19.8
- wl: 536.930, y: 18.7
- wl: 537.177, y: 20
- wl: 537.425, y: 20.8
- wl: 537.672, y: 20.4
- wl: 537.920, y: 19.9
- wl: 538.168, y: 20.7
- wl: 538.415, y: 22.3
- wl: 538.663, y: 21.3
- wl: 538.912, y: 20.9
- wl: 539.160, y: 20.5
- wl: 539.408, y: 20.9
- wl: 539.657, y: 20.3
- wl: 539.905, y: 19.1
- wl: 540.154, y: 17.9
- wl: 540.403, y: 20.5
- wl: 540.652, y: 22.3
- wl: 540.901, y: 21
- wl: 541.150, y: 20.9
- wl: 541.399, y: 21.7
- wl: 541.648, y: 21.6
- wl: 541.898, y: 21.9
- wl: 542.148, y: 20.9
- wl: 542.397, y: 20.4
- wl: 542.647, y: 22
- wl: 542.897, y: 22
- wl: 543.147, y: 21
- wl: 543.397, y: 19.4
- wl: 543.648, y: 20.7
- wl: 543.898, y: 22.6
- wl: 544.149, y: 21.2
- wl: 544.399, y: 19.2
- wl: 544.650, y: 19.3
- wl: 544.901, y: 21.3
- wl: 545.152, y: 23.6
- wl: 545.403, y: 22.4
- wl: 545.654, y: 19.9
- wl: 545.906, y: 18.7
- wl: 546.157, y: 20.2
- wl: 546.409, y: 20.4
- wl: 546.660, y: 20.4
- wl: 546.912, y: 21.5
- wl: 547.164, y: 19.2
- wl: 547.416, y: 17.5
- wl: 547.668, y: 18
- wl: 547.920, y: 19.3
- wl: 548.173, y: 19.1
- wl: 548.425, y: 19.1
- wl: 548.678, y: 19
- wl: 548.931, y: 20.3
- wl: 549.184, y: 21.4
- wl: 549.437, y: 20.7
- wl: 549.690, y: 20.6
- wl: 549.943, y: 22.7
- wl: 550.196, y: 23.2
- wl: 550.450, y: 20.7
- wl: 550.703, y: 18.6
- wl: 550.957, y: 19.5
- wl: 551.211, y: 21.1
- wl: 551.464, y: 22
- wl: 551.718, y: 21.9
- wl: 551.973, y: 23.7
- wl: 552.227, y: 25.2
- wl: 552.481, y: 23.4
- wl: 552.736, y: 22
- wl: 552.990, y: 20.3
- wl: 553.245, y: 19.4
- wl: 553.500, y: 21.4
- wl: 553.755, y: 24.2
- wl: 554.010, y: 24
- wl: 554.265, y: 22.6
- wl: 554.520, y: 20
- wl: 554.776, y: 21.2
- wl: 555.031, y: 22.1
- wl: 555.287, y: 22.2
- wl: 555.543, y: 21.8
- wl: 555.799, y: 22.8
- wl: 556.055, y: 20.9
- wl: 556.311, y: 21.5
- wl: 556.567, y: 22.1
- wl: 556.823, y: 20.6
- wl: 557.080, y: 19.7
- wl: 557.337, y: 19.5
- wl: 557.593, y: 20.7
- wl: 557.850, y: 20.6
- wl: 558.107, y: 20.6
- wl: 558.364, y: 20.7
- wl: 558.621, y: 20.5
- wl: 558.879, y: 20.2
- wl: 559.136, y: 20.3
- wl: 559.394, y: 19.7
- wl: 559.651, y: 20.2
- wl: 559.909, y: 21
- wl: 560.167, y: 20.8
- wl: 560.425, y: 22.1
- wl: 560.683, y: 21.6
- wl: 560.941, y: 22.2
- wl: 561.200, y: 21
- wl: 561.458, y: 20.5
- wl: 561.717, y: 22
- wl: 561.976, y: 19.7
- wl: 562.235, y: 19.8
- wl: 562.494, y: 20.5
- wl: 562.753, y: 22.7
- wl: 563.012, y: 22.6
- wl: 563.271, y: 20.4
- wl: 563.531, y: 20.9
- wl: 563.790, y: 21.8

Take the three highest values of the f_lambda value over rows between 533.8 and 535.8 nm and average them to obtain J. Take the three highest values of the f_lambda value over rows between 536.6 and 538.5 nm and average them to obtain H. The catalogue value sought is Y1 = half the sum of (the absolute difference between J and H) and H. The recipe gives 11.1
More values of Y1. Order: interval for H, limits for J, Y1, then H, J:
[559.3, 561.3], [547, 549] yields 12.2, 22.0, 19.60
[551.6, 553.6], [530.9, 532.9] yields 13.0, 24.1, 22.13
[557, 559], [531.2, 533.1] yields 10.7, 20.7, 21.43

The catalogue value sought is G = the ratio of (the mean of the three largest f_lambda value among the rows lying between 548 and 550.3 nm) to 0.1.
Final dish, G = 224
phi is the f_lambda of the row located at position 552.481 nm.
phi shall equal 23.4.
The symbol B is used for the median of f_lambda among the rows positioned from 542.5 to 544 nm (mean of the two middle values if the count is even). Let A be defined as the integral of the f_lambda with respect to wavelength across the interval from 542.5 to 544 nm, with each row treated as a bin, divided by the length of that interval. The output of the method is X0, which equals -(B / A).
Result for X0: -1.01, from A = 21.2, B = 21.5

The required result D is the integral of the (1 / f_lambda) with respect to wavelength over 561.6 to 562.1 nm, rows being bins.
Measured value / 0.024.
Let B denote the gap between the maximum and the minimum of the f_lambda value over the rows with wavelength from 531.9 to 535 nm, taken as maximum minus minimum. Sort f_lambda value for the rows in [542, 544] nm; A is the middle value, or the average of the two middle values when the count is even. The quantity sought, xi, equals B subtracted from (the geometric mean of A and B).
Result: 5.12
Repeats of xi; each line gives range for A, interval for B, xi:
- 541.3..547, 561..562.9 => 4.94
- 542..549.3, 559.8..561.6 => 4.19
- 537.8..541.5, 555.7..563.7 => 5.00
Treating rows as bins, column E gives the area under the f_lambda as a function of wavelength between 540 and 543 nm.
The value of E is 63.2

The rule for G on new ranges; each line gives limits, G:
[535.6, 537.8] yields 206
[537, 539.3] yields 215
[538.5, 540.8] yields 215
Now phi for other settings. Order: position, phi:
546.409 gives 20.4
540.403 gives 20.5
